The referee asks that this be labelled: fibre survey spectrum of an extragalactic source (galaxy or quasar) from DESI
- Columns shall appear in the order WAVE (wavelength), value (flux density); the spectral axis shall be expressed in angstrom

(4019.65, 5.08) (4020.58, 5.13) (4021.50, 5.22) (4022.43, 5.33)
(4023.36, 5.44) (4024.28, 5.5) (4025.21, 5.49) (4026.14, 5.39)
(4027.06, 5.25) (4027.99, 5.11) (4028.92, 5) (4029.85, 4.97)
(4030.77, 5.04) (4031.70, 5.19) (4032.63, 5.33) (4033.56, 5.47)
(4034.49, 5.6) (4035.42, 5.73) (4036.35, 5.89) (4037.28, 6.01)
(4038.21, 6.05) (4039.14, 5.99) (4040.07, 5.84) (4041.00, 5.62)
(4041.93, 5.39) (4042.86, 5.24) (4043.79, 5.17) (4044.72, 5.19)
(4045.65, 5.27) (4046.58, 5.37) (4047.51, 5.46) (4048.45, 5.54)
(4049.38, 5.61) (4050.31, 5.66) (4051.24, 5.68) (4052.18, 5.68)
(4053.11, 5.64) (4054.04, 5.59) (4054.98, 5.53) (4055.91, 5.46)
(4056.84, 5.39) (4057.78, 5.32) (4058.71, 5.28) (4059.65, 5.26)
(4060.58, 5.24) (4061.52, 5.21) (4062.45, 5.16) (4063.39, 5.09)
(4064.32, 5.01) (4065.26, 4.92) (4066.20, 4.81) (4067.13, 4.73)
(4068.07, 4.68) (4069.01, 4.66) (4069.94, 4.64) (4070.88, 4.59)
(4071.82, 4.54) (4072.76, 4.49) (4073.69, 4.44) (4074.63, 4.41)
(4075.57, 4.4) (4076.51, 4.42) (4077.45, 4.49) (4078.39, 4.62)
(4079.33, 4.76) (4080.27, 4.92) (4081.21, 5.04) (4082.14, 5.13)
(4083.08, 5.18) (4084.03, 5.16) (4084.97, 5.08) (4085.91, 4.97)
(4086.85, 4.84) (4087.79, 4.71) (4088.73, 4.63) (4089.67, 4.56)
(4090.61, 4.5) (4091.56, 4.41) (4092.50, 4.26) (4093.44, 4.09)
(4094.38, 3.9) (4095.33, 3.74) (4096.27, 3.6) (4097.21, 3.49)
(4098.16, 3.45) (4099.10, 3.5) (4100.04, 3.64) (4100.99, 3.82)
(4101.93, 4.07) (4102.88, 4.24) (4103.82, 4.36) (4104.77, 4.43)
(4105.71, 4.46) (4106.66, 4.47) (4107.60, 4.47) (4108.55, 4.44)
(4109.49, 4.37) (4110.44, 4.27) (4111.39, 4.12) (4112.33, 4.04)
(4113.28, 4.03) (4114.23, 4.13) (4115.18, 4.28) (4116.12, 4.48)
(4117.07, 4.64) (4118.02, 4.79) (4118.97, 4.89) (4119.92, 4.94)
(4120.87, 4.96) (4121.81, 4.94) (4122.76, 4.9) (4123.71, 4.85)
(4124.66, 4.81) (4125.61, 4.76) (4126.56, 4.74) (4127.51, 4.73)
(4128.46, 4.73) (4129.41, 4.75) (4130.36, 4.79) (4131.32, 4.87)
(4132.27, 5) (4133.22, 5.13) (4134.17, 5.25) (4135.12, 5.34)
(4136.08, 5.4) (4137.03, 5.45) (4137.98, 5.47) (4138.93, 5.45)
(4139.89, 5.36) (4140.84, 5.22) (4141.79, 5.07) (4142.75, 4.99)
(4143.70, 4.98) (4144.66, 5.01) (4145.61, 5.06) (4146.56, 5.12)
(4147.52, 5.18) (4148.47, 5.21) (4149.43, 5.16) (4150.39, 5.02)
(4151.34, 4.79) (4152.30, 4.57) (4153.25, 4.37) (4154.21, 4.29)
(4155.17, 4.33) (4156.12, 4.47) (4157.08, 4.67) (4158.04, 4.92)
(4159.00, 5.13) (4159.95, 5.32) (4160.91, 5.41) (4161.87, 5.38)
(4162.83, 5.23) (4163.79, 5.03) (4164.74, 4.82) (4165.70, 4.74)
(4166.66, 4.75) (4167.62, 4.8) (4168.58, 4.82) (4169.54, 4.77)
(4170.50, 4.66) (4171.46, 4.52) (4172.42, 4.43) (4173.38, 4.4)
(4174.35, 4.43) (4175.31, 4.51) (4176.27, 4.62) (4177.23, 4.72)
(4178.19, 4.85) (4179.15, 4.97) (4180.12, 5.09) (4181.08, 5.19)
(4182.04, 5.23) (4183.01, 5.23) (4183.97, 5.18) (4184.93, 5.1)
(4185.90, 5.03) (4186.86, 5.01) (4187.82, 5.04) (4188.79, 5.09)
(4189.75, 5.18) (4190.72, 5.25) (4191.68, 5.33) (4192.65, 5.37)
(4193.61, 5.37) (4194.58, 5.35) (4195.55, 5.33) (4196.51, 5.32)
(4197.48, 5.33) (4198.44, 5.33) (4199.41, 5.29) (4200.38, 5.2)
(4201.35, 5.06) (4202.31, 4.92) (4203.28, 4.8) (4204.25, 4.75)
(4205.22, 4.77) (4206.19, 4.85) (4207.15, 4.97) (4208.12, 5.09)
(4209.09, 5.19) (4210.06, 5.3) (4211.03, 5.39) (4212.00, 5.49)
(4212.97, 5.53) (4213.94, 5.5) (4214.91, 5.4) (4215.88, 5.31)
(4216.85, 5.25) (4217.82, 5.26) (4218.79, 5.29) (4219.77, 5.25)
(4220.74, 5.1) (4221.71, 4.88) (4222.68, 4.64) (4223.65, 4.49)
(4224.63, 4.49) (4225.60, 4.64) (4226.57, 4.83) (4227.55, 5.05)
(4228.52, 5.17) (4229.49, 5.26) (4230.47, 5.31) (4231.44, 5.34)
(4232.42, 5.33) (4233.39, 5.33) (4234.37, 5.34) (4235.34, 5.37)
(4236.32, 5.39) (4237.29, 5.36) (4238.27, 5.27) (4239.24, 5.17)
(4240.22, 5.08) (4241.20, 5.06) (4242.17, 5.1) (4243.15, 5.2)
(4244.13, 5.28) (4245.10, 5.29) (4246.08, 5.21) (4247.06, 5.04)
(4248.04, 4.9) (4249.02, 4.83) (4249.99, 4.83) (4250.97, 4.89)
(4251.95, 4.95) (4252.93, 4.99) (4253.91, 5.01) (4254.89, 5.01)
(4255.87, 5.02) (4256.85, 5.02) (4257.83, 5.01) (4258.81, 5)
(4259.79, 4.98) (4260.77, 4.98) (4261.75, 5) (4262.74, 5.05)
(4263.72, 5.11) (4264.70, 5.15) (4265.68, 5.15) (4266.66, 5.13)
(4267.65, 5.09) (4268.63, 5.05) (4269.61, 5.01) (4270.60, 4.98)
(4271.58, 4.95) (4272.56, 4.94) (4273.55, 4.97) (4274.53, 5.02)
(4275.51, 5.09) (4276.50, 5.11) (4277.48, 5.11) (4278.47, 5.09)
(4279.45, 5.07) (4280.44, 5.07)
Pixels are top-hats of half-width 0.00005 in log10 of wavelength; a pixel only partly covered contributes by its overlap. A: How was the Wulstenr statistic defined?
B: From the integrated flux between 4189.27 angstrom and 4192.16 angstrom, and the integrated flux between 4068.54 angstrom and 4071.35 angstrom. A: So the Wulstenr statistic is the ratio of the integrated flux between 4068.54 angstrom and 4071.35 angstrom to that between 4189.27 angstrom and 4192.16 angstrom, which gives 0.86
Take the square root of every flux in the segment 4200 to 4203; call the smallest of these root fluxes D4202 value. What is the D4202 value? 2.22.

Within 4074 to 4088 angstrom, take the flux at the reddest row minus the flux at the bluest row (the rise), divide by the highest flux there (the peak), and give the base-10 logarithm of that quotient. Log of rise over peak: -1.24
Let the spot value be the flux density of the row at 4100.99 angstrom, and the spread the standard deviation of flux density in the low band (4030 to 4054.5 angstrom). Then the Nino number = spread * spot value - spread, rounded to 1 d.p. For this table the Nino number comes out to 0.8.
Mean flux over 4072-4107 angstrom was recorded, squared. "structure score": 19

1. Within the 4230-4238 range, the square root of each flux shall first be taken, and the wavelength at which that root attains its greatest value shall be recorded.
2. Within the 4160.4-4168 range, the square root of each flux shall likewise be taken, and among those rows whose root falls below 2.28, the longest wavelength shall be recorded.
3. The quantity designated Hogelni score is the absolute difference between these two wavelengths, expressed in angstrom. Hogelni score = 68.7 angstrom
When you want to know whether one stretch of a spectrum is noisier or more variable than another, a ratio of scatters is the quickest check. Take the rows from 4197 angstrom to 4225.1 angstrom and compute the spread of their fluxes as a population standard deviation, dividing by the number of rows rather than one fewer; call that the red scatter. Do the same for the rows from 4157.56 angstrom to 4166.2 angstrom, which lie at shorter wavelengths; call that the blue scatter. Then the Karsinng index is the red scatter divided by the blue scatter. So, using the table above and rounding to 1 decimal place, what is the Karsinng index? 1.3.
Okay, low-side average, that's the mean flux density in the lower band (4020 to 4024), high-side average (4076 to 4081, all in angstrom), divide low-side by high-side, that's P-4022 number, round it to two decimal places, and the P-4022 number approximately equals 1.14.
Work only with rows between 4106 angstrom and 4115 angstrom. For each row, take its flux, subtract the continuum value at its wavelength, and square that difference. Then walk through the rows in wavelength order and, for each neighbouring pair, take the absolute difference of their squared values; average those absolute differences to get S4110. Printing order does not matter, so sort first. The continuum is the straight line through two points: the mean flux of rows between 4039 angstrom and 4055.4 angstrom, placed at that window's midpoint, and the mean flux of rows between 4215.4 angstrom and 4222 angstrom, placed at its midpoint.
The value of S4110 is 0.16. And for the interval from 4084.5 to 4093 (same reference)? 0.16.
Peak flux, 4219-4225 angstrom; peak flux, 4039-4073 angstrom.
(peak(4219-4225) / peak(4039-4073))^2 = 0.77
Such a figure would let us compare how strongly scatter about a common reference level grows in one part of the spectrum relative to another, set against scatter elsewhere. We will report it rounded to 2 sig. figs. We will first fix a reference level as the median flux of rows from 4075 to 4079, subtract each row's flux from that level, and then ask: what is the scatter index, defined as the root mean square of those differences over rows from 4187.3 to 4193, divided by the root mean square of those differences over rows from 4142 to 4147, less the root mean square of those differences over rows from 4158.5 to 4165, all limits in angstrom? 0.56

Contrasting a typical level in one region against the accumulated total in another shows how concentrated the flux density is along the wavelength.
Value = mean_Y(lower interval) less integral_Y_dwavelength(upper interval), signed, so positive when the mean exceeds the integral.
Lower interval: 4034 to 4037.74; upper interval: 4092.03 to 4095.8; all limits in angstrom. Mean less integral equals -9.27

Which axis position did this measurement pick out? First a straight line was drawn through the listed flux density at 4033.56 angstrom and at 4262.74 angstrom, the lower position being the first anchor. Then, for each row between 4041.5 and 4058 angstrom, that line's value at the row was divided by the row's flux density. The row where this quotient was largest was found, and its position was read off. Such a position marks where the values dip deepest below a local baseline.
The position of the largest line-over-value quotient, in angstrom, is 4043.79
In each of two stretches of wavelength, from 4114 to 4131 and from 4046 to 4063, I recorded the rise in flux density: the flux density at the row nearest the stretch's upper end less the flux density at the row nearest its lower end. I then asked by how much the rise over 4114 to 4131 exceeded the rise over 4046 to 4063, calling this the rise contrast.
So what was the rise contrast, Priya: 0.87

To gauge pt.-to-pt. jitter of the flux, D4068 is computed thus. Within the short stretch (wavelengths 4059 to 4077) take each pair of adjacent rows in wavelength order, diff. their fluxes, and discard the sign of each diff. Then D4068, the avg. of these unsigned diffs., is 0.049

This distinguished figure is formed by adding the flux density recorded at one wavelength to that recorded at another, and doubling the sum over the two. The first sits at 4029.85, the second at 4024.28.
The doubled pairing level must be 20.9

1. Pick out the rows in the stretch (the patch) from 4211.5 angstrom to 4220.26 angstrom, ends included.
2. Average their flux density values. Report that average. 5.36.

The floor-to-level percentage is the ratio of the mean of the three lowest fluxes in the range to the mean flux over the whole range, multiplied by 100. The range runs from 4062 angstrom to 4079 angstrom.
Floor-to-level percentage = 94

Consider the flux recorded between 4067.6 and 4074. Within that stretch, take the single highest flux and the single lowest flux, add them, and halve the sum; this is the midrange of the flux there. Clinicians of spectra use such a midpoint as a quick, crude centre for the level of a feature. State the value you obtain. 4.6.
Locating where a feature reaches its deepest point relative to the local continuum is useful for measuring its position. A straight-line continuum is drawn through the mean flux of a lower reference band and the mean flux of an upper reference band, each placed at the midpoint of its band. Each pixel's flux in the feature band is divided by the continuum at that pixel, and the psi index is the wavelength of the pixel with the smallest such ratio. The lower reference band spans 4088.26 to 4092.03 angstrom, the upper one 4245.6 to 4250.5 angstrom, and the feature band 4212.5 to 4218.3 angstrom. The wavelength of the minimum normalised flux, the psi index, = 4216.85 angstrom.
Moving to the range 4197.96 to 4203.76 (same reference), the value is 4203.28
